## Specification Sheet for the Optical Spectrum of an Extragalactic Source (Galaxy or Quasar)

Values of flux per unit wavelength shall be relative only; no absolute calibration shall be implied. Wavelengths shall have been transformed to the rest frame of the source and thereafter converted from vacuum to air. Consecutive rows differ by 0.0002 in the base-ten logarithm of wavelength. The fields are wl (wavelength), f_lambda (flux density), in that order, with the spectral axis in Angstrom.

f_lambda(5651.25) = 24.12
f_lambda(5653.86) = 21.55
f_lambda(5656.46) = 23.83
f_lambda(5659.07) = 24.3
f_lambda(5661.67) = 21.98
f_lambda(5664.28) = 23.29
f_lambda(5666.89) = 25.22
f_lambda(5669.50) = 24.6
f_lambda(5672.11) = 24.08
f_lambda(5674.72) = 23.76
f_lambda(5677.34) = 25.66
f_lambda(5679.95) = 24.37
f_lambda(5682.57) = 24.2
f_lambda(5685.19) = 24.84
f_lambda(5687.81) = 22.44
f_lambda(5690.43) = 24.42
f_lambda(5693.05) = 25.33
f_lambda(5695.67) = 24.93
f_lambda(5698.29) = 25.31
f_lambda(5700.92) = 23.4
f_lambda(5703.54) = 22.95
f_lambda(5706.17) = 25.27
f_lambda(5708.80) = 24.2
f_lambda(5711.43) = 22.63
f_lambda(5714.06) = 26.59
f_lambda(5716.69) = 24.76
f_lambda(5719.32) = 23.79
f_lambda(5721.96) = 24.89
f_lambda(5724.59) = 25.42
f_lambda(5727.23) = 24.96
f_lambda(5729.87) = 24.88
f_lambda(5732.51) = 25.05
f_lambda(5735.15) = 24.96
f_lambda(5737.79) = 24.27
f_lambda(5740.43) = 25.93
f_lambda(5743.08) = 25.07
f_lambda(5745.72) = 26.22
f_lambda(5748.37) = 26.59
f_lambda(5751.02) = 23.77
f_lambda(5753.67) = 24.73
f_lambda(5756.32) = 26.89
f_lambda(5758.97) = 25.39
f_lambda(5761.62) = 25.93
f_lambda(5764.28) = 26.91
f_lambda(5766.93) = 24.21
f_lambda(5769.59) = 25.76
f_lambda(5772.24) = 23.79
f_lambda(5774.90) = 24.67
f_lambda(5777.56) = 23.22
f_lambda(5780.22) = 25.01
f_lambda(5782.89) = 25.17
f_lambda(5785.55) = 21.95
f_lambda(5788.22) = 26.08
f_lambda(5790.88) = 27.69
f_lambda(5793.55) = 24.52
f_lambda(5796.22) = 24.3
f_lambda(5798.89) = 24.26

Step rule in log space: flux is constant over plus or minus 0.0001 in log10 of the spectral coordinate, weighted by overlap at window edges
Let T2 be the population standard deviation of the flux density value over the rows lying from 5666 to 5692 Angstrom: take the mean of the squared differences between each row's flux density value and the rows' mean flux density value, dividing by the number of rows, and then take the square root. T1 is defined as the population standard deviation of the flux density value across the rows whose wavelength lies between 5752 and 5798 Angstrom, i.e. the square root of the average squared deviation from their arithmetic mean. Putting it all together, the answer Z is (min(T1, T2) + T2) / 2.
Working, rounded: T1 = 1.39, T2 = 0.83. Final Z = 0.83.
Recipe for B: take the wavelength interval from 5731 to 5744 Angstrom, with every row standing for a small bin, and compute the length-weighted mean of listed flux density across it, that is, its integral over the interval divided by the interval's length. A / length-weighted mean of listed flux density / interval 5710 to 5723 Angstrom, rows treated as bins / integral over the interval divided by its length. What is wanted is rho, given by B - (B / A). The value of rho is 24.0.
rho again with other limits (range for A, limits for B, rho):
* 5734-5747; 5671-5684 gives 23.4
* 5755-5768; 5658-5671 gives 23.0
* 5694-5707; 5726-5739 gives 23.8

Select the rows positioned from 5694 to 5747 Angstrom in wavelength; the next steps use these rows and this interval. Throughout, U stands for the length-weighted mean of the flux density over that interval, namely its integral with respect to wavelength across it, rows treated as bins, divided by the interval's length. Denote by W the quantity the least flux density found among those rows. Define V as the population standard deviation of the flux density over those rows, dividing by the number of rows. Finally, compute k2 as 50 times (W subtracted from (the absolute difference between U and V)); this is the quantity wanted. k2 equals 58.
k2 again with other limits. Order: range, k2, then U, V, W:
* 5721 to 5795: 101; 25.1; 1.18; 21.95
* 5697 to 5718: 25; 24.4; 1.26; 22.63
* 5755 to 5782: 39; 25.2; 1.18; 23.22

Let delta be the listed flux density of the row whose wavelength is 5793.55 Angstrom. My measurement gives 24.52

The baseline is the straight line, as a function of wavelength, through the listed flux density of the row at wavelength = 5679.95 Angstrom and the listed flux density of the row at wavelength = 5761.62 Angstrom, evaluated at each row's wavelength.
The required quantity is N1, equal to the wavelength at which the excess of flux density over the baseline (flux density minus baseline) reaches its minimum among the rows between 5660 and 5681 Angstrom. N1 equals 5661.67 Angstrom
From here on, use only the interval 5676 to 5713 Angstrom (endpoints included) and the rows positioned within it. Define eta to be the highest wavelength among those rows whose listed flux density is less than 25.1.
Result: 5711.43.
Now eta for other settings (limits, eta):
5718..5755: 5753.67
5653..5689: 5687.81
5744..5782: 5780.22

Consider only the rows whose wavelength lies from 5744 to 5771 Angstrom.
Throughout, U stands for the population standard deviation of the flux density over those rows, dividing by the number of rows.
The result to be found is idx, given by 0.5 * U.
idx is 0.52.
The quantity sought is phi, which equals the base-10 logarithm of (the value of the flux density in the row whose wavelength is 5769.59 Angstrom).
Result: 1.411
